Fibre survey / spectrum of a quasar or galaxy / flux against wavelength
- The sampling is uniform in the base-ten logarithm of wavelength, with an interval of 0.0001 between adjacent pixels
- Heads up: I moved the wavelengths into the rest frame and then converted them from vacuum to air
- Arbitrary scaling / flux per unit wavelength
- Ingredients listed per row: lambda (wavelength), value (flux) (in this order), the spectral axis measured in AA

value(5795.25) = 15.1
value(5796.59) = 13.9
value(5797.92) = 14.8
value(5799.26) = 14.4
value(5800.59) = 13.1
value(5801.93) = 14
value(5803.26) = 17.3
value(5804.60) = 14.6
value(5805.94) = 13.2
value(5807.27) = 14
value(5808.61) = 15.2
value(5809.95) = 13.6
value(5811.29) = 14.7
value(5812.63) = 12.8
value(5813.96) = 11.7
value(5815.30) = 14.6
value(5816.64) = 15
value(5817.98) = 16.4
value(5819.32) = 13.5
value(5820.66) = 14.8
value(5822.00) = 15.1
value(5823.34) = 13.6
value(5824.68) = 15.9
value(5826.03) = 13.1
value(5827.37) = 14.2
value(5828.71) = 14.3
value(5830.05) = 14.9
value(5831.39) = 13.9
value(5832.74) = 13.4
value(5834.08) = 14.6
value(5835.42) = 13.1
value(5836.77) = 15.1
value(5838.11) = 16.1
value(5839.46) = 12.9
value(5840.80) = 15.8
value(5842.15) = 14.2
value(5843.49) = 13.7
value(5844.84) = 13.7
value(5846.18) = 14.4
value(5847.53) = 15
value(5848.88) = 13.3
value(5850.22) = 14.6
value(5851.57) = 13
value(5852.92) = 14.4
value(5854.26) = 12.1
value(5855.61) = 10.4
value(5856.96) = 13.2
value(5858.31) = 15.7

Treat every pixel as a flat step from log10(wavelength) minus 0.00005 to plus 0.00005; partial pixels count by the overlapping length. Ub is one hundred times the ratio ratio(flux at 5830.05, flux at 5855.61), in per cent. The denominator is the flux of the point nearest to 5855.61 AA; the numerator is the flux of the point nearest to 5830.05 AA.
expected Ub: 143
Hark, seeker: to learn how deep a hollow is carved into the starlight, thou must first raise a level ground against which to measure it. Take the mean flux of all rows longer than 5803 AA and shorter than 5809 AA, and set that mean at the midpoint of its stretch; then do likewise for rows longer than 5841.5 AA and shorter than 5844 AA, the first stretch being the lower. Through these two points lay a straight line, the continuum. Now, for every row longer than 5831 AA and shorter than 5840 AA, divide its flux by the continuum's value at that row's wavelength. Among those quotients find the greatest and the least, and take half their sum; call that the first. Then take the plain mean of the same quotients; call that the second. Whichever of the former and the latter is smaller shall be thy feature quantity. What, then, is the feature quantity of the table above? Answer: 1.00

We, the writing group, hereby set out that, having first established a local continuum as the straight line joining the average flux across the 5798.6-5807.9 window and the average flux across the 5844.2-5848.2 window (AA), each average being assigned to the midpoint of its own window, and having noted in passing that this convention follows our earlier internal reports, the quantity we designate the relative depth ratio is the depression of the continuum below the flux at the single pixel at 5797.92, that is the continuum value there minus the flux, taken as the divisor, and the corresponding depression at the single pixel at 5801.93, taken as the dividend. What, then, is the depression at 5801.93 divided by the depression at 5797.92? -0.9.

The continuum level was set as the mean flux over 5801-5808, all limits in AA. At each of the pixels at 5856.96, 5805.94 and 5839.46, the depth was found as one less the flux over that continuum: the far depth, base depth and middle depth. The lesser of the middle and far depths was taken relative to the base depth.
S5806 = 1.0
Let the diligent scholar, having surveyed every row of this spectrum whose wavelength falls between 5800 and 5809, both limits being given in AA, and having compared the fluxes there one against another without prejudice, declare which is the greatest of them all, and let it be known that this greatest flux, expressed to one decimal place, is 17.3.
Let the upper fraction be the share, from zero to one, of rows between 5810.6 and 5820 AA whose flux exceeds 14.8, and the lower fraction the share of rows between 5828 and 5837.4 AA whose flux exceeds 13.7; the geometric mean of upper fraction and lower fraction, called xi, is 0.452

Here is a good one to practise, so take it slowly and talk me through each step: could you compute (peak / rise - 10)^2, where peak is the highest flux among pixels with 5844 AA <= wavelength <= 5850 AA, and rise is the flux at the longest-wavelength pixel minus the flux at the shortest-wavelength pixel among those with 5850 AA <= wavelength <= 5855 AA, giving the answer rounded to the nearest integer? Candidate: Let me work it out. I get 256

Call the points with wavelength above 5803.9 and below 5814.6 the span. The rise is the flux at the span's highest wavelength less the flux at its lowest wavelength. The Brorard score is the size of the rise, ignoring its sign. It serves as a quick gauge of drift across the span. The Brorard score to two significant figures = 2.9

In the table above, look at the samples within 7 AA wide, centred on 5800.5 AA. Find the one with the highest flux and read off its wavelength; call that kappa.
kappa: 5803.26 AA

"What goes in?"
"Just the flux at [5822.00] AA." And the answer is 15.1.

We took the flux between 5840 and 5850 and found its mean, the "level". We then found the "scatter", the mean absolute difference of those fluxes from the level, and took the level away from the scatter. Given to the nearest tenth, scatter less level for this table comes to -13.6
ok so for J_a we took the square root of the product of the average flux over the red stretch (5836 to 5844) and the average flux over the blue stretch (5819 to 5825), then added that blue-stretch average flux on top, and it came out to 29.2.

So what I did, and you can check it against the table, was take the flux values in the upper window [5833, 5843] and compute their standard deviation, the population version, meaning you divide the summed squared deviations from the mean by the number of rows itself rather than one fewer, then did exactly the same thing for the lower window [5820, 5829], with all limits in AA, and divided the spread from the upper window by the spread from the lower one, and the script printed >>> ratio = 1.3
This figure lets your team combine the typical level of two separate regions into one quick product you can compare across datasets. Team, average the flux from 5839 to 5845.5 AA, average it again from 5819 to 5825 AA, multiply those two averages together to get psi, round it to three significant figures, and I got 205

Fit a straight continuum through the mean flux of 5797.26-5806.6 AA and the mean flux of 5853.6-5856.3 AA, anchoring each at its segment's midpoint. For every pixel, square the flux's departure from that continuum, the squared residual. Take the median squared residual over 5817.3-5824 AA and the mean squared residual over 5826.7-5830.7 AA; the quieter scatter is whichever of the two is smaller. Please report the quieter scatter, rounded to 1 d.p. 2.1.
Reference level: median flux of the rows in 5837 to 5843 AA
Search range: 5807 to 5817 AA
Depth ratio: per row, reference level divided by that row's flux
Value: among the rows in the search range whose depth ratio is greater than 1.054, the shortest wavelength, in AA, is 5807.27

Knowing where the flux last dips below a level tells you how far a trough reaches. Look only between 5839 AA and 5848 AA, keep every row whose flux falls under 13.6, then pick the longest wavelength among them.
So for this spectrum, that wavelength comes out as 5839.46 AA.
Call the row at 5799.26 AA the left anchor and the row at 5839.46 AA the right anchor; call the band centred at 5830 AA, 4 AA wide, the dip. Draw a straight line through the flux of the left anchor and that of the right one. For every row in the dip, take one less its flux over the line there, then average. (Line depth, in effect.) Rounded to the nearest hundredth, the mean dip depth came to -0.08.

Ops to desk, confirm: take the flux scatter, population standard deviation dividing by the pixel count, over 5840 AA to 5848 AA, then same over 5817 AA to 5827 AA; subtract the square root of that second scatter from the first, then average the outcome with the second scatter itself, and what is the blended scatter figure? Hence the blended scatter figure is 0.42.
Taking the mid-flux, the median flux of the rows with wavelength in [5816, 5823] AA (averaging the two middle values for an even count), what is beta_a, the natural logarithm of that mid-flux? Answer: 2.71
